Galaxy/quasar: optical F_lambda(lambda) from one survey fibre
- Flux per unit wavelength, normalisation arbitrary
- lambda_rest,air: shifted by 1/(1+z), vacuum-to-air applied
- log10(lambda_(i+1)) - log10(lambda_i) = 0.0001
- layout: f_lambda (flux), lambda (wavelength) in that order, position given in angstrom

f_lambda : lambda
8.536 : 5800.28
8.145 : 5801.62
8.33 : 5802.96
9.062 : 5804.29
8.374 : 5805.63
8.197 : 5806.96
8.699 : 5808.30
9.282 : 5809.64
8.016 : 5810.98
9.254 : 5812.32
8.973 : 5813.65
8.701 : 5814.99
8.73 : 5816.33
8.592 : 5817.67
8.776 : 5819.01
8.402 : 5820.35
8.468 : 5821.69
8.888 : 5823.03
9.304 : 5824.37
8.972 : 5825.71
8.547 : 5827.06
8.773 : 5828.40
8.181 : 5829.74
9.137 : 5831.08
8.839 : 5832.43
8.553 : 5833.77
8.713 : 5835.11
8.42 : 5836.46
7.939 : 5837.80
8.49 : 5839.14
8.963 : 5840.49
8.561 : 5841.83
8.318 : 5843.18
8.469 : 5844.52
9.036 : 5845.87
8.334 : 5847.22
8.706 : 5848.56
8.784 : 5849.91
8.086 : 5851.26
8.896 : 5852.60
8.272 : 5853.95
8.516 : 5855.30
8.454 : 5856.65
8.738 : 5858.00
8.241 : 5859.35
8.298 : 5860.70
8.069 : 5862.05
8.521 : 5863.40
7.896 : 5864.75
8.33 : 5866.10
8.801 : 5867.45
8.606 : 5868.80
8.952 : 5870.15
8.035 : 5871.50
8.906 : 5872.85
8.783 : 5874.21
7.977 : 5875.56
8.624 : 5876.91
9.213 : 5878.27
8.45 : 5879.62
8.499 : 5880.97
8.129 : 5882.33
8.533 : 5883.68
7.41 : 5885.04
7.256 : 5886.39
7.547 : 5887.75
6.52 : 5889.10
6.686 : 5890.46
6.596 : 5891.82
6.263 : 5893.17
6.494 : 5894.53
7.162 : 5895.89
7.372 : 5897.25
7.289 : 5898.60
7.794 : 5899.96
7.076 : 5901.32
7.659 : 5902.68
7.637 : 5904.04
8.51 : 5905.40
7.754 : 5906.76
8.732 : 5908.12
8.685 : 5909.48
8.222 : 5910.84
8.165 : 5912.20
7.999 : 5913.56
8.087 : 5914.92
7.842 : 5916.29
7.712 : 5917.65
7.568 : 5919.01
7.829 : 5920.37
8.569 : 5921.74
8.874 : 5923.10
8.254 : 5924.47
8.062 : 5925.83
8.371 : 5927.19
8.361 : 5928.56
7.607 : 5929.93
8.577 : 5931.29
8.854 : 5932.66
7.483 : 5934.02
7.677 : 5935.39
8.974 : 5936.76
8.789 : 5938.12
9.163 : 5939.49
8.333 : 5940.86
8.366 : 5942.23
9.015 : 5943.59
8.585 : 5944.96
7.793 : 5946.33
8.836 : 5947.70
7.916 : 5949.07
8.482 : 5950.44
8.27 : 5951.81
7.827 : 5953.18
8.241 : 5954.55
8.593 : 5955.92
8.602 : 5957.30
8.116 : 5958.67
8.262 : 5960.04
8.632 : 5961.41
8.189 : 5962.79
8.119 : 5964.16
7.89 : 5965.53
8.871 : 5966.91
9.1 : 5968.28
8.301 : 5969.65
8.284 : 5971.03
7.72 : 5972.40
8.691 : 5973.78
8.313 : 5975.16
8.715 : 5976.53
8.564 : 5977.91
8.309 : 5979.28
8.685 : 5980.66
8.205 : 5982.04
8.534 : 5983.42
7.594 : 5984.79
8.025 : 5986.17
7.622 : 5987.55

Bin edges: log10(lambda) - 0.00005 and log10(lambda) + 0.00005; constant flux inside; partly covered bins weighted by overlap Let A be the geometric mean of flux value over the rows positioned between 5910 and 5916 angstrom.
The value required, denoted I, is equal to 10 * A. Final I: 81.2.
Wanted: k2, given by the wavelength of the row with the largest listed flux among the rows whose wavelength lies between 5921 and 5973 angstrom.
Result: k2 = 5939.49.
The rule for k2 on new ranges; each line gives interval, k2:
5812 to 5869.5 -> 5824.37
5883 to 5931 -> 5923.10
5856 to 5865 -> 5858.00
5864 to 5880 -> 5878.27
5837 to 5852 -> 5845.87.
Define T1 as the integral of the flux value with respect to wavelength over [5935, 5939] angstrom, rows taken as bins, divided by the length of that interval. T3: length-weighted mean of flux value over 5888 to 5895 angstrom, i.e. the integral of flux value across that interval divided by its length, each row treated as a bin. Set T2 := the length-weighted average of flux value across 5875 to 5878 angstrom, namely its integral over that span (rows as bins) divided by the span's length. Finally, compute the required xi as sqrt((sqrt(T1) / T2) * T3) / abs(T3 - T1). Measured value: 0.8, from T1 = 8.6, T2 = 8.43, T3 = 6.58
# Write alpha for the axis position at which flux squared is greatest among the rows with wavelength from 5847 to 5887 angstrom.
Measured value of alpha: 5878.27 angstrom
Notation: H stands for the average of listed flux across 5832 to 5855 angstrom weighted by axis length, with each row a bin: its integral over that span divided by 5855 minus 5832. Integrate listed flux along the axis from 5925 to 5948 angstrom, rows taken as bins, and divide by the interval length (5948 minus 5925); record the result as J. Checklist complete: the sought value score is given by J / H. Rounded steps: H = 8.55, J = 8.40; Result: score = 0.98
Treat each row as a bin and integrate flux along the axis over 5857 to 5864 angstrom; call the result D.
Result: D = 59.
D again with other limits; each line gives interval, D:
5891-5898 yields 47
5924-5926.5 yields 20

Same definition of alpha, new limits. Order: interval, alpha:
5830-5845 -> 5831.08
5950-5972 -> 5968.28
